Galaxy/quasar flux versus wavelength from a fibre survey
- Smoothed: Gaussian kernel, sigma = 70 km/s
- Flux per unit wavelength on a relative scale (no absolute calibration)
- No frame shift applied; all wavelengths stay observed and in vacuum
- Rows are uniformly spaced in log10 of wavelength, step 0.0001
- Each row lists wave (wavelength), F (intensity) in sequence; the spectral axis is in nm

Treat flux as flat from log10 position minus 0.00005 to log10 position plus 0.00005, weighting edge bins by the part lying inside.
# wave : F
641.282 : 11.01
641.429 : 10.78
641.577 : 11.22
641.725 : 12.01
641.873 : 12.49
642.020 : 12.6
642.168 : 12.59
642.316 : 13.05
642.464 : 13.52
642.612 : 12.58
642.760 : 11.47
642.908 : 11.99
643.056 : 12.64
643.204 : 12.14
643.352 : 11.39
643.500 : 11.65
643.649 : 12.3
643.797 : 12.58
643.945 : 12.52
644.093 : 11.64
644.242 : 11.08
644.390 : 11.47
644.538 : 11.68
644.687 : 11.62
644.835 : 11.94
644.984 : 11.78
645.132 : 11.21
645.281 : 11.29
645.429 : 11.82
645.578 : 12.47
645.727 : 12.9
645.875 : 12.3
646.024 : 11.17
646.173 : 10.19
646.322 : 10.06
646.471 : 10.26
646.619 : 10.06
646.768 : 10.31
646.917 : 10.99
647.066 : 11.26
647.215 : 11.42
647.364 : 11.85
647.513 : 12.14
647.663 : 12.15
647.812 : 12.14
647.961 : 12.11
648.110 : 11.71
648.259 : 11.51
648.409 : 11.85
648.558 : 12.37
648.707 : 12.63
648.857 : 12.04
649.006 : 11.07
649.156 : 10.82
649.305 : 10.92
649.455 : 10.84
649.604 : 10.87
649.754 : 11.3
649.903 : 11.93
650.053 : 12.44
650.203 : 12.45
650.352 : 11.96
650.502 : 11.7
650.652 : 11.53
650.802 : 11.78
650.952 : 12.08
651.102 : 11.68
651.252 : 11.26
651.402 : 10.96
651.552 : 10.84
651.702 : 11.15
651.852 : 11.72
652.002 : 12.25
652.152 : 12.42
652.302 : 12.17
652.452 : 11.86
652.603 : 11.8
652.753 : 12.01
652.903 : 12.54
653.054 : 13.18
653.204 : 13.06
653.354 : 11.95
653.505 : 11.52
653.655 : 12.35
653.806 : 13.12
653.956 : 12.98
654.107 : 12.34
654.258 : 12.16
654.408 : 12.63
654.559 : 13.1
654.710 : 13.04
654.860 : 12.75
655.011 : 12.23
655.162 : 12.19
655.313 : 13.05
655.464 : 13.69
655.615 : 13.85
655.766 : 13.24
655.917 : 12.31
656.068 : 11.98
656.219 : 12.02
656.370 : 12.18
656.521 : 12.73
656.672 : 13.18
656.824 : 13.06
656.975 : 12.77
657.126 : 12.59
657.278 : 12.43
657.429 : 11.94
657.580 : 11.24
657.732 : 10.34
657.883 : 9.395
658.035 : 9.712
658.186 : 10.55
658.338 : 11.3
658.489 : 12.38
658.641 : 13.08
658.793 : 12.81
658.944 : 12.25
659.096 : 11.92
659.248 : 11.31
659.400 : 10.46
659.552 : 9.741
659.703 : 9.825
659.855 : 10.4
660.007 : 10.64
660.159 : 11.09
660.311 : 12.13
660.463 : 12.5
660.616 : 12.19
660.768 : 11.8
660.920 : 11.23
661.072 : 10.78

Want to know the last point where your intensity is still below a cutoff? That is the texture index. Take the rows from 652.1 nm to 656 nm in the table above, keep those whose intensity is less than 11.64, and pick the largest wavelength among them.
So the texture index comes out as 653.505 nm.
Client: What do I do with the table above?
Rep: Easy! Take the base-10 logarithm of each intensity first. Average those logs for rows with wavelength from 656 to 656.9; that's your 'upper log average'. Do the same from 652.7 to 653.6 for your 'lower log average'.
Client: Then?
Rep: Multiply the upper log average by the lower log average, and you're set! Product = 1.20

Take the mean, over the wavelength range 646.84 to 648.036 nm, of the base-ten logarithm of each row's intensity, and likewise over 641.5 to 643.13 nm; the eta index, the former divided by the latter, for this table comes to 0.98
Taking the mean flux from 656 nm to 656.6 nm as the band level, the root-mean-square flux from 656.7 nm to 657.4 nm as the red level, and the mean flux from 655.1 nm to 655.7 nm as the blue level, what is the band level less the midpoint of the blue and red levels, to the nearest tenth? -0.7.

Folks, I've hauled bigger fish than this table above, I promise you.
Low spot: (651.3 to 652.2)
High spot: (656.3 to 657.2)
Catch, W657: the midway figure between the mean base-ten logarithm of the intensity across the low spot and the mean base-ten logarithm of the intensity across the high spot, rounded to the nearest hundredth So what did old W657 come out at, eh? 1.08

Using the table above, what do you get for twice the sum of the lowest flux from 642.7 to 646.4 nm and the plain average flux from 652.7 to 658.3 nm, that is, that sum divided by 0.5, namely 44.7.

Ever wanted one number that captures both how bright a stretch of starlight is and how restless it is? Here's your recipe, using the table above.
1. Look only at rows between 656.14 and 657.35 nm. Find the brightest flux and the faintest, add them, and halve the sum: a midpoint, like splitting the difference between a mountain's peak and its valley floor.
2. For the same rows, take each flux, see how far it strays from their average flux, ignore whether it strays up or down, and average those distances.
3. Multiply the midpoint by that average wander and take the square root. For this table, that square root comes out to 2.0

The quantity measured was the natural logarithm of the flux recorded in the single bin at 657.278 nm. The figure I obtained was 2.52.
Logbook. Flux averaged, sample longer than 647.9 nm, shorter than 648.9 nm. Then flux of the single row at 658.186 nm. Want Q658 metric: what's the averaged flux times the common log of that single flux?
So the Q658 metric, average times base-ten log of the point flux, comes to 12.3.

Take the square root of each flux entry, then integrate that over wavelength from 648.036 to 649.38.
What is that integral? 4.59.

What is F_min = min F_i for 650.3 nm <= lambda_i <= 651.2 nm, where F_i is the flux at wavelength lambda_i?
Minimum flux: 11.53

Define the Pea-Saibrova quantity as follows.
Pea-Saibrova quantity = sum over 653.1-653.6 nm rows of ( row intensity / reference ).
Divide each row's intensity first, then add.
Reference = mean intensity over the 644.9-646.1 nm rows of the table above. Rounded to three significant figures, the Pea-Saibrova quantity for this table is 3.08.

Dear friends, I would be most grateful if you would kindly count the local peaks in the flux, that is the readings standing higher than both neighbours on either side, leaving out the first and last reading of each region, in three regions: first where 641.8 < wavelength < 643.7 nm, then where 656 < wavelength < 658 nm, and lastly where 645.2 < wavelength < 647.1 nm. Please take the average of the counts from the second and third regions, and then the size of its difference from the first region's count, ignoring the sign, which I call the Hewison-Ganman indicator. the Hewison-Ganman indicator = 1.50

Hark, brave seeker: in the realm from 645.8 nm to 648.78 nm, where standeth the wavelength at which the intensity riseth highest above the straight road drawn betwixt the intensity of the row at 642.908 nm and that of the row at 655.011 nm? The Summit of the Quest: 648.707 nm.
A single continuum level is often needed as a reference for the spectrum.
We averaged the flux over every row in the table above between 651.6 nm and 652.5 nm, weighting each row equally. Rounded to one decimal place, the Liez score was 11.9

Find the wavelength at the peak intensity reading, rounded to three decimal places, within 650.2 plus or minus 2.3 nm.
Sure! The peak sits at 648.707 nm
